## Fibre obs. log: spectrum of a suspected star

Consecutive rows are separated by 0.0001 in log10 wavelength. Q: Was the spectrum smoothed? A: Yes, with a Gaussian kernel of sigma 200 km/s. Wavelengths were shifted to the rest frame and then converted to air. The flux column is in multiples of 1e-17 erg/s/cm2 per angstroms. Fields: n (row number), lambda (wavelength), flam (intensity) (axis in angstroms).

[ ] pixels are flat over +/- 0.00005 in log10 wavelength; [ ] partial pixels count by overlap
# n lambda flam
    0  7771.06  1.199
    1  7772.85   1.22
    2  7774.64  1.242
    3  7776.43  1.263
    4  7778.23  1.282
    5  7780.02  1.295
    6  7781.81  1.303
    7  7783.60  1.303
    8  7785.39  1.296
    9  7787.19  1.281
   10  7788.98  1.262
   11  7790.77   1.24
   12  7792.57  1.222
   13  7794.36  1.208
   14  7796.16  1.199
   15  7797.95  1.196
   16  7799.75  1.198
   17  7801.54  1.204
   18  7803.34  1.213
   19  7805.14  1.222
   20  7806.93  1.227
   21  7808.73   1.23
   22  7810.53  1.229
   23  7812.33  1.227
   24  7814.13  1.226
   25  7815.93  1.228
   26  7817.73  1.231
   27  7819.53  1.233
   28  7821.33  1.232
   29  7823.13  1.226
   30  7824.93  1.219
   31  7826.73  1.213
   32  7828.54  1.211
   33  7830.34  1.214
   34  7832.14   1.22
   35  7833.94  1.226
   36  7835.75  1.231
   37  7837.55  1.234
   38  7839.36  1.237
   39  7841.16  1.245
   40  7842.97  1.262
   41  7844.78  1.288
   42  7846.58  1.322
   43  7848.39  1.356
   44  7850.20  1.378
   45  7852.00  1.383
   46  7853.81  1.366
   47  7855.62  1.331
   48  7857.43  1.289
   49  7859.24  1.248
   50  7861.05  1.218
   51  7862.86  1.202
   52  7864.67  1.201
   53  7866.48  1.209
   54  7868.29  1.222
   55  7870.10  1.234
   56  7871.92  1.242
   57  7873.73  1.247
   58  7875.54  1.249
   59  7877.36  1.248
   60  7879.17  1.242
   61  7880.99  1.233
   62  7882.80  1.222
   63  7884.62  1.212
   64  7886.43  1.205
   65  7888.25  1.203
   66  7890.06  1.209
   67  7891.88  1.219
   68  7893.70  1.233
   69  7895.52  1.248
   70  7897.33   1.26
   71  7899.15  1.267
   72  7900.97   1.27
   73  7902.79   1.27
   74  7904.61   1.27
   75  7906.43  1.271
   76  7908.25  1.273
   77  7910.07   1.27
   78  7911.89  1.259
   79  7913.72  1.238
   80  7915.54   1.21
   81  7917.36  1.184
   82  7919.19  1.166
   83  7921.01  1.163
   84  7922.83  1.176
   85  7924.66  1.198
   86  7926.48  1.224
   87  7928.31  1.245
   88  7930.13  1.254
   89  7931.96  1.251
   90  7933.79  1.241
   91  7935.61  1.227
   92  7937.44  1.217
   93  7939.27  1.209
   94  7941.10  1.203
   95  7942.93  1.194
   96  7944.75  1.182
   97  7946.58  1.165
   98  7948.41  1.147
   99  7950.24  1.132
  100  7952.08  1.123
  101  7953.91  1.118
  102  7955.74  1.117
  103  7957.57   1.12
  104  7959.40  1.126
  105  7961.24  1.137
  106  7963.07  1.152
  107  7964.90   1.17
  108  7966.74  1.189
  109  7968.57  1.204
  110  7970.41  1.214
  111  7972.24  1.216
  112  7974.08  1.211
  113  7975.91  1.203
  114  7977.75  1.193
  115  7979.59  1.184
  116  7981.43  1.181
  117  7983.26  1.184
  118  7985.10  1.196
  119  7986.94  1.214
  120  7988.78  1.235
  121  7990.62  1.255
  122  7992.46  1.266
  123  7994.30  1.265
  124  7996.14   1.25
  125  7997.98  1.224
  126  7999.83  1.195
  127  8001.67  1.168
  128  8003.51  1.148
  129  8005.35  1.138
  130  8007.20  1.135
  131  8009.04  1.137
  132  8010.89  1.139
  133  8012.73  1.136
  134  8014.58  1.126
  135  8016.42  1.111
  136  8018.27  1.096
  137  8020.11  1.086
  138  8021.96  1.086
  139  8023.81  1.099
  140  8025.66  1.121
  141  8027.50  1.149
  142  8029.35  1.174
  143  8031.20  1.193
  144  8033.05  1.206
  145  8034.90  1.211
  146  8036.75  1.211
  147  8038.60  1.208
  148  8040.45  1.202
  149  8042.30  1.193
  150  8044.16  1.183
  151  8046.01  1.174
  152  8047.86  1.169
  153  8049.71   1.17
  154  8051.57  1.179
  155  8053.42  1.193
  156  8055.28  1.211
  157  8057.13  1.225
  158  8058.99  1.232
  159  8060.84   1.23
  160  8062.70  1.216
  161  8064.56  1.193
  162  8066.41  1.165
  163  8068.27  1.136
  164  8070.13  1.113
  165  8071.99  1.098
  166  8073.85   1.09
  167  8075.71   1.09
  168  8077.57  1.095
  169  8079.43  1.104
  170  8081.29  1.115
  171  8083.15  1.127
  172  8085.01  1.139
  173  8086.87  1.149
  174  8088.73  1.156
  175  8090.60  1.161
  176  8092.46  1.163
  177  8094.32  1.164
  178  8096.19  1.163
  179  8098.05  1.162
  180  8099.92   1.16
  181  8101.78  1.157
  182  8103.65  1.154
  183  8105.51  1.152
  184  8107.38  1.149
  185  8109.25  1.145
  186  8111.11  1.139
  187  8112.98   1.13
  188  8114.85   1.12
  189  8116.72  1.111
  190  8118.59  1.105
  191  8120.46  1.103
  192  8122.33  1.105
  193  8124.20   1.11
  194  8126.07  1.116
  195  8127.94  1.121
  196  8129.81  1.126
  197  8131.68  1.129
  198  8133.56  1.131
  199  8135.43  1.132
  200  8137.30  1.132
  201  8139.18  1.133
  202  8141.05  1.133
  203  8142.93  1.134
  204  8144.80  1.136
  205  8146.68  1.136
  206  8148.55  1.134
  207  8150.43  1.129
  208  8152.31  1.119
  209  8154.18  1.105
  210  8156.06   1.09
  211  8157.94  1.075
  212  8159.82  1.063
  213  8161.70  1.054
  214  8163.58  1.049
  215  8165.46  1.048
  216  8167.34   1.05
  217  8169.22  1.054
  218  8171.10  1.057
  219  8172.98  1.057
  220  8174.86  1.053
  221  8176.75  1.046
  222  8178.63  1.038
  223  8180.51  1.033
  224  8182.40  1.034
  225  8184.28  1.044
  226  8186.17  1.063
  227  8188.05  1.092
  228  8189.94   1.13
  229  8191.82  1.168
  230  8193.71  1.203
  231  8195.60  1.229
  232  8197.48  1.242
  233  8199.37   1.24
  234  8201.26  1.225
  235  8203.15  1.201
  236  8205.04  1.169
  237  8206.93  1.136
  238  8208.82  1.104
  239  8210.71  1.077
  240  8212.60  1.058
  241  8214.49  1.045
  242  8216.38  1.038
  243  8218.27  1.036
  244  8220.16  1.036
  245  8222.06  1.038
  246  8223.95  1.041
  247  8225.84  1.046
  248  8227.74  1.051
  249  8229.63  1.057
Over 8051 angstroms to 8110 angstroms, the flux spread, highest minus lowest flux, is 0.142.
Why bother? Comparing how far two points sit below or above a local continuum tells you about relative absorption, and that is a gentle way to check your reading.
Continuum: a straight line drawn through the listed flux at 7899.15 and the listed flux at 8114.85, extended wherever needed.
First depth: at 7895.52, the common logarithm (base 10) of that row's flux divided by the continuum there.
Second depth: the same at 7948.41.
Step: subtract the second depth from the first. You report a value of 0.024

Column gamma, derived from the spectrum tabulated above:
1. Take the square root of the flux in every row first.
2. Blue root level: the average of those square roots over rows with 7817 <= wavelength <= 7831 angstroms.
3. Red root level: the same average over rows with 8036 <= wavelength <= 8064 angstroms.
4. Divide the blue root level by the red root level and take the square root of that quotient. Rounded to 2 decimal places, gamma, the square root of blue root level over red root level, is 1.00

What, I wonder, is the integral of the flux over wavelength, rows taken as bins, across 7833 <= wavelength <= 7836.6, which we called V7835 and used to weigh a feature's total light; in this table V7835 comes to 4.4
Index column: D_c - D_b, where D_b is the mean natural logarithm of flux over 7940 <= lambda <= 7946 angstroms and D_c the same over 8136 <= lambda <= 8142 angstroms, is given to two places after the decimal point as -0.05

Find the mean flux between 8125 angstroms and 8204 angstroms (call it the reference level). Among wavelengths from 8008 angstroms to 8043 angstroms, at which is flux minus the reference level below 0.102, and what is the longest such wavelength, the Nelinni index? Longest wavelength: 8042.30 angstroms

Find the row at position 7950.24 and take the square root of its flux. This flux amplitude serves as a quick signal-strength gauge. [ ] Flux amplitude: 1.06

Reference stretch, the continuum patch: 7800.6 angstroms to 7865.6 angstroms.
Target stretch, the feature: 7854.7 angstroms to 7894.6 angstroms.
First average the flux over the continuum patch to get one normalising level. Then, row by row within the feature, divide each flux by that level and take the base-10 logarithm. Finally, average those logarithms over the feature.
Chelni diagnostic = -0.01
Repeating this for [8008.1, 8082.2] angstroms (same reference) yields -0.03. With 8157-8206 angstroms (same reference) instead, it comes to -0.05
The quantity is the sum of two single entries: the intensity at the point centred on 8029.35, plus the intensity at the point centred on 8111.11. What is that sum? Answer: 2.31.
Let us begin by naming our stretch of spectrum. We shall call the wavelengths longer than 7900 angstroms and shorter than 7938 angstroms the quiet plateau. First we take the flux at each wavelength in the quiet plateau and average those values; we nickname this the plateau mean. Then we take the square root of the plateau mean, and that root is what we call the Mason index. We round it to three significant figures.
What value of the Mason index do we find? 1.11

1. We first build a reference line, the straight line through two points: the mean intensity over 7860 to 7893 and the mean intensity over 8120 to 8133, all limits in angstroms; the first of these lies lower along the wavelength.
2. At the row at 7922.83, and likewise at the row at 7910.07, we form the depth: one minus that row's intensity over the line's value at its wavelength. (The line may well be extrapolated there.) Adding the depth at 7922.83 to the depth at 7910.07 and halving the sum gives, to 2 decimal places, -0.01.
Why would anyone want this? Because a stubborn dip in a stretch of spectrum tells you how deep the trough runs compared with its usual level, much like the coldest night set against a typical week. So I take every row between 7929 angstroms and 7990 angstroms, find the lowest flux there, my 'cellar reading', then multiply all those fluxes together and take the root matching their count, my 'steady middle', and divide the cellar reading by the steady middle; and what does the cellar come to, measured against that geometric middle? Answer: 0.943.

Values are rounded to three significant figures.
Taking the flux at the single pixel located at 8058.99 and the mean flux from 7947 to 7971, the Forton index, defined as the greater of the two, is 1.23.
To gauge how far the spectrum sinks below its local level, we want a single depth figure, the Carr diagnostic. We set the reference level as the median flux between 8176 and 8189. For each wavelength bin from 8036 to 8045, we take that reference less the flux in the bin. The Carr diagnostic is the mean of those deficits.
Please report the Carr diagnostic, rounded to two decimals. -0.16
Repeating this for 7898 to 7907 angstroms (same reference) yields -0.23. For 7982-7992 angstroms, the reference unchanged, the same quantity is -0.17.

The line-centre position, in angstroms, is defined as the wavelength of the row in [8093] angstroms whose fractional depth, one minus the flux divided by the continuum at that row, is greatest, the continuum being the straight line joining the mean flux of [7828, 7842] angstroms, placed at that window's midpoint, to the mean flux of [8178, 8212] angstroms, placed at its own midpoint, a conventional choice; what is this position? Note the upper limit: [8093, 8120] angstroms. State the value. 8118.59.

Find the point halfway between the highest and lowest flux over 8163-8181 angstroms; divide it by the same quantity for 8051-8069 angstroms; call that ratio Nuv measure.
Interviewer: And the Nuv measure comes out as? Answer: 0.88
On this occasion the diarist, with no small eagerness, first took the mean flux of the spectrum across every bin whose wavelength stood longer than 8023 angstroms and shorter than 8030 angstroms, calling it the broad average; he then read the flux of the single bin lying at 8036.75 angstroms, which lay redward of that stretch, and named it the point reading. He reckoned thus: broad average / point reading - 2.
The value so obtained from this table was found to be -1.06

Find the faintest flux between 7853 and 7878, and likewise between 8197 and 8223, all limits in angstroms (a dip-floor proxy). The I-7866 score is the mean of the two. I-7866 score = 1.12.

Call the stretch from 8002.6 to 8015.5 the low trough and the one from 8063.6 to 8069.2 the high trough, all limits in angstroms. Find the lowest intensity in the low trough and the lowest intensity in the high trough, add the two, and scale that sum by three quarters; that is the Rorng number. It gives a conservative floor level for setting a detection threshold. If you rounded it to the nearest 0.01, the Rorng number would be 1.70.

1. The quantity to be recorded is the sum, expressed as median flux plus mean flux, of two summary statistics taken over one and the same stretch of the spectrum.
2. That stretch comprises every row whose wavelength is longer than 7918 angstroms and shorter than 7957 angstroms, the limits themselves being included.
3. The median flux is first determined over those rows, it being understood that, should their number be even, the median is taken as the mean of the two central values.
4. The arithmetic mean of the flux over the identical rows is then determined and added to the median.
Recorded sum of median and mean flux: 2.38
